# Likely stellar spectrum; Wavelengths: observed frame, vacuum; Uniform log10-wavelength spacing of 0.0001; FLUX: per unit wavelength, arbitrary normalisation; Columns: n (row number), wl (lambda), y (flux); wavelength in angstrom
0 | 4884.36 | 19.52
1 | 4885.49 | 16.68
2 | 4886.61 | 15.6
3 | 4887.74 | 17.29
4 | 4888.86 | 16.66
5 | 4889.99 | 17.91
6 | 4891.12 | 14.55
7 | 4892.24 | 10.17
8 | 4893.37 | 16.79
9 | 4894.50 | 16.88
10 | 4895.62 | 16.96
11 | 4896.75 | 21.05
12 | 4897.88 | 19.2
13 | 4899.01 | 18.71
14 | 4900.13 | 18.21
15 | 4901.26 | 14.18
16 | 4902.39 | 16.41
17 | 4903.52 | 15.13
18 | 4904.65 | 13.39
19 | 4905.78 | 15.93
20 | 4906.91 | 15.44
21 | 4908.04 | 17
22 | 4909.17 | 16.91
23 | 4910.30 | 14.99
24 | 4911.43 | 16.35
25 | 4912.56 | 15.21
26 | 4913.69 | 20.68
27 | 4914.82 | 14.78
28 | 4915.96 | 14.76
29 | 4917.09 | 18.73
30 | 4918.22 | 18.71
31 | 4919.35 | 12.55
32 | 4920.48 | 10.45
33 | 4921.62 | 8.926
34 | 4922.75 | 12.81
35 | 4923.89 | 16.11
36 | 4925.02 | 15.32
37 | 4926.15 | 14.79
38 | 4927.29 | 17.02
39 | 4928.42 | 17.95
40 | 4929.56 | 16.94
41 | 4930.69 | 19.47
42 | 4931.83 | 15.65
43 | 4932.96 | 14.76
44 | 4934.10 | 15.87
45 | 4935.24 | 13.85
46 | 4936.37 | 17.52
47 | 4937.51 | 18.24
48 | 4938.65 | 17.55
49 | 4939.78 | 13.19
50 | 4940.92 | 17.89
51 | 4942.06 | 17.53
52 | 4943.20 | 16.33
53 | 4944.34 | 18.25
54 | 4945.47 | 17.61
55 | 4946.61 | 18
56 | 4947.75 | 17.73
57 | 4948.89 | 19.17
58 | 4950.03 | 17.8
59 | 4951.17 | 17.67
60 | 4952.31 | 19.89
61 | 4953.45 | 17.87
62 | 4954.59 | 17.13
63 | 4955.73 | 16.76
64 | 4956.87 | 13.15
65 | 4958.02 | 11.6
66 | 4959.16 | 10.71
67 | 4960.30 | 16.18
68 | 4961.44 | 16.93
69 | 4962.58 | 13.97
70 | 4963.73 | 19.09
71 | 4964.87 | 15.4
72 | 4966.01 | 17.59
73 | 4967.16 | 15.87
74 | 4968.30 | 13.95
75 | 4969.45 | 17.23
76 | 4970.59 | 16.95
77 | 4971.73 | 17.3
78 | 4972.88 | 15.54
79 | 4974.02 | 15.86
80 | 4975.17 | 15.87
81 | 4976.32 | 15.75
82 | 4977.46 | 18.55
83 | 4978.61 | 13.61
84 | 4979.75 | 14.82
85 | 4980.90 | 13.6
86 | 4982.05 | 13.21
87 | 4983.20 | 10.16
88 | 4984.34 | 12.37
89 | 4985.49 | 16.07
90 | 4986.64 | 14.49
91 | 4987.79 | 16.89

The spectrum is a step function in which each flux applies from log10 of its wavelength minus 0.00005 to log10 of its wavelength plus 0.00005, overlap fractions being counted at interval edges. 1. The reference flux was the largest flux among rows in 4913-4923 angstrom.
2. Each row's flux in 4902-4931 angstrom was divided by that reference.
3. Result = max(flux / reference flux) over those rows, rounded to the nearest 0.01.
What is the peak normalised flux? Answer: 1.00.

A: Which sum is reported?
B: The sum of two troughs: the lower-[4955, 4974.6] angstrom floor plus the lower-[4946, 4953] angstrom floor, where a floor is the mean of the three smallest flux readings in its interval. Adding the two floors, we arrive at 29.6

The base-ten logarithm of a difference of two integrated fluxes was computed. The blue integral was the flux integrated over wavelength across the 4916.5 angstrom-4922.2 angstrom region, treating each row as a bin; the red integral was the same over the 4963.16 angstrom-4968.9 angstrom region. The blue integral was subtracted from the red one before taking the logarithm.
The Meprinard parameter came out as 1.2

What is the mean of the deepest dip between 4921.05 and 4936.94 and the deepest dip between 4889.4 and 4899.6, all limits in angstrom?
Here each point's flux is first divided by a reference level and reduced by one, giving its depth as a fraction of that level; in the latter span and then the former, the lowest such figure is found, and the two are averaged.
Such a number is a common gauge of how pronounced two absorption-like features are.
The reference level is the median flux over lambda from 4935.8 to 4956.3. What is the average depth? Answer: -0.46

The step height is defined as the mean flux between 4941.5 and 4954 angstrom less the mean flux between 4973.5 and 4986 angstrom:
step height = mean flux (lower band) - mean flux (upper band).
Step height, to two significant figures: 3.5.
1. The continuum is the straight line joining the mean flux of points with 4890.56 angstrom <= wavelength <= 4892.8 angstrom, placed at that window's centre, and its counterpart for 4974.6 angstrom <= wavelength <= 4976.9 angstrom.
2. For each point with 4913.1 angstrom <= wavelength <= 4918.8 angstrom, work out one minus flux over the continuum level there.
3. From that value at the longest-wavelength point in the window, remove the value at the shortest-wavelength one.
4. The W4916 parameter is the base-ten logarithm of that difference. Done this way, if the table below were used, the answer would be -0.8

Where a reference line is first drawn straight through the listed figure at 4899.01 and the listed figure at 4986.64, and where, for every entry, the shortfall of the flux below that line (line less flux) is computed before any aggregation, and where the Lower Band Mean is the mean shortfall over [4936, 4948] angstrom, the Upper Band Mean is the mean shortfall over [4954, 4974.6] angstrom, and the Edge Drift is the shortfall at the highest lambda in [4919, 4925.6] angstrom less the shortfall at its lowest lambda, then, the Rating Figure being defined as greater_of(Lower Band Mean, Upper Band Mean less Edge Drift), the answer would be 3.0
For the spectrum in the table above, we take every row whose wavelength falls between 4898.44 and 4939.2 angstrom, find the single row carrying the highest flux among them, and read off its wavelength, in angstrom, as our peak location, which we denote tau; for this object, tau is 4913.69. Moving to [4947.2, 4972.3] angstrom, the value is 4952.31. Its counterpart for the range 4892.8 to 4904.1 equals 4896.75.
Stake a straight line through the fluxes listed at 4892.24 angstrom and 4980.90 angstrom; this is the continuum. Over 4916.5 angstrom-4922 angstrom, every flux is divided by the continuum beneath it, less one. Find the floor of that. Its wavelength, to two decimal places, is 4921.62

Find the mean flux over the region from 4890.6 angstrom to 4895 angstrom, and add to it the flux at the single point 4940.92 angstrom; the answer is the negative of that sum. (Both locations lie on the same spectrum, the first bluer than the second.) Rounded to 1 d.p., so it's -32.5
